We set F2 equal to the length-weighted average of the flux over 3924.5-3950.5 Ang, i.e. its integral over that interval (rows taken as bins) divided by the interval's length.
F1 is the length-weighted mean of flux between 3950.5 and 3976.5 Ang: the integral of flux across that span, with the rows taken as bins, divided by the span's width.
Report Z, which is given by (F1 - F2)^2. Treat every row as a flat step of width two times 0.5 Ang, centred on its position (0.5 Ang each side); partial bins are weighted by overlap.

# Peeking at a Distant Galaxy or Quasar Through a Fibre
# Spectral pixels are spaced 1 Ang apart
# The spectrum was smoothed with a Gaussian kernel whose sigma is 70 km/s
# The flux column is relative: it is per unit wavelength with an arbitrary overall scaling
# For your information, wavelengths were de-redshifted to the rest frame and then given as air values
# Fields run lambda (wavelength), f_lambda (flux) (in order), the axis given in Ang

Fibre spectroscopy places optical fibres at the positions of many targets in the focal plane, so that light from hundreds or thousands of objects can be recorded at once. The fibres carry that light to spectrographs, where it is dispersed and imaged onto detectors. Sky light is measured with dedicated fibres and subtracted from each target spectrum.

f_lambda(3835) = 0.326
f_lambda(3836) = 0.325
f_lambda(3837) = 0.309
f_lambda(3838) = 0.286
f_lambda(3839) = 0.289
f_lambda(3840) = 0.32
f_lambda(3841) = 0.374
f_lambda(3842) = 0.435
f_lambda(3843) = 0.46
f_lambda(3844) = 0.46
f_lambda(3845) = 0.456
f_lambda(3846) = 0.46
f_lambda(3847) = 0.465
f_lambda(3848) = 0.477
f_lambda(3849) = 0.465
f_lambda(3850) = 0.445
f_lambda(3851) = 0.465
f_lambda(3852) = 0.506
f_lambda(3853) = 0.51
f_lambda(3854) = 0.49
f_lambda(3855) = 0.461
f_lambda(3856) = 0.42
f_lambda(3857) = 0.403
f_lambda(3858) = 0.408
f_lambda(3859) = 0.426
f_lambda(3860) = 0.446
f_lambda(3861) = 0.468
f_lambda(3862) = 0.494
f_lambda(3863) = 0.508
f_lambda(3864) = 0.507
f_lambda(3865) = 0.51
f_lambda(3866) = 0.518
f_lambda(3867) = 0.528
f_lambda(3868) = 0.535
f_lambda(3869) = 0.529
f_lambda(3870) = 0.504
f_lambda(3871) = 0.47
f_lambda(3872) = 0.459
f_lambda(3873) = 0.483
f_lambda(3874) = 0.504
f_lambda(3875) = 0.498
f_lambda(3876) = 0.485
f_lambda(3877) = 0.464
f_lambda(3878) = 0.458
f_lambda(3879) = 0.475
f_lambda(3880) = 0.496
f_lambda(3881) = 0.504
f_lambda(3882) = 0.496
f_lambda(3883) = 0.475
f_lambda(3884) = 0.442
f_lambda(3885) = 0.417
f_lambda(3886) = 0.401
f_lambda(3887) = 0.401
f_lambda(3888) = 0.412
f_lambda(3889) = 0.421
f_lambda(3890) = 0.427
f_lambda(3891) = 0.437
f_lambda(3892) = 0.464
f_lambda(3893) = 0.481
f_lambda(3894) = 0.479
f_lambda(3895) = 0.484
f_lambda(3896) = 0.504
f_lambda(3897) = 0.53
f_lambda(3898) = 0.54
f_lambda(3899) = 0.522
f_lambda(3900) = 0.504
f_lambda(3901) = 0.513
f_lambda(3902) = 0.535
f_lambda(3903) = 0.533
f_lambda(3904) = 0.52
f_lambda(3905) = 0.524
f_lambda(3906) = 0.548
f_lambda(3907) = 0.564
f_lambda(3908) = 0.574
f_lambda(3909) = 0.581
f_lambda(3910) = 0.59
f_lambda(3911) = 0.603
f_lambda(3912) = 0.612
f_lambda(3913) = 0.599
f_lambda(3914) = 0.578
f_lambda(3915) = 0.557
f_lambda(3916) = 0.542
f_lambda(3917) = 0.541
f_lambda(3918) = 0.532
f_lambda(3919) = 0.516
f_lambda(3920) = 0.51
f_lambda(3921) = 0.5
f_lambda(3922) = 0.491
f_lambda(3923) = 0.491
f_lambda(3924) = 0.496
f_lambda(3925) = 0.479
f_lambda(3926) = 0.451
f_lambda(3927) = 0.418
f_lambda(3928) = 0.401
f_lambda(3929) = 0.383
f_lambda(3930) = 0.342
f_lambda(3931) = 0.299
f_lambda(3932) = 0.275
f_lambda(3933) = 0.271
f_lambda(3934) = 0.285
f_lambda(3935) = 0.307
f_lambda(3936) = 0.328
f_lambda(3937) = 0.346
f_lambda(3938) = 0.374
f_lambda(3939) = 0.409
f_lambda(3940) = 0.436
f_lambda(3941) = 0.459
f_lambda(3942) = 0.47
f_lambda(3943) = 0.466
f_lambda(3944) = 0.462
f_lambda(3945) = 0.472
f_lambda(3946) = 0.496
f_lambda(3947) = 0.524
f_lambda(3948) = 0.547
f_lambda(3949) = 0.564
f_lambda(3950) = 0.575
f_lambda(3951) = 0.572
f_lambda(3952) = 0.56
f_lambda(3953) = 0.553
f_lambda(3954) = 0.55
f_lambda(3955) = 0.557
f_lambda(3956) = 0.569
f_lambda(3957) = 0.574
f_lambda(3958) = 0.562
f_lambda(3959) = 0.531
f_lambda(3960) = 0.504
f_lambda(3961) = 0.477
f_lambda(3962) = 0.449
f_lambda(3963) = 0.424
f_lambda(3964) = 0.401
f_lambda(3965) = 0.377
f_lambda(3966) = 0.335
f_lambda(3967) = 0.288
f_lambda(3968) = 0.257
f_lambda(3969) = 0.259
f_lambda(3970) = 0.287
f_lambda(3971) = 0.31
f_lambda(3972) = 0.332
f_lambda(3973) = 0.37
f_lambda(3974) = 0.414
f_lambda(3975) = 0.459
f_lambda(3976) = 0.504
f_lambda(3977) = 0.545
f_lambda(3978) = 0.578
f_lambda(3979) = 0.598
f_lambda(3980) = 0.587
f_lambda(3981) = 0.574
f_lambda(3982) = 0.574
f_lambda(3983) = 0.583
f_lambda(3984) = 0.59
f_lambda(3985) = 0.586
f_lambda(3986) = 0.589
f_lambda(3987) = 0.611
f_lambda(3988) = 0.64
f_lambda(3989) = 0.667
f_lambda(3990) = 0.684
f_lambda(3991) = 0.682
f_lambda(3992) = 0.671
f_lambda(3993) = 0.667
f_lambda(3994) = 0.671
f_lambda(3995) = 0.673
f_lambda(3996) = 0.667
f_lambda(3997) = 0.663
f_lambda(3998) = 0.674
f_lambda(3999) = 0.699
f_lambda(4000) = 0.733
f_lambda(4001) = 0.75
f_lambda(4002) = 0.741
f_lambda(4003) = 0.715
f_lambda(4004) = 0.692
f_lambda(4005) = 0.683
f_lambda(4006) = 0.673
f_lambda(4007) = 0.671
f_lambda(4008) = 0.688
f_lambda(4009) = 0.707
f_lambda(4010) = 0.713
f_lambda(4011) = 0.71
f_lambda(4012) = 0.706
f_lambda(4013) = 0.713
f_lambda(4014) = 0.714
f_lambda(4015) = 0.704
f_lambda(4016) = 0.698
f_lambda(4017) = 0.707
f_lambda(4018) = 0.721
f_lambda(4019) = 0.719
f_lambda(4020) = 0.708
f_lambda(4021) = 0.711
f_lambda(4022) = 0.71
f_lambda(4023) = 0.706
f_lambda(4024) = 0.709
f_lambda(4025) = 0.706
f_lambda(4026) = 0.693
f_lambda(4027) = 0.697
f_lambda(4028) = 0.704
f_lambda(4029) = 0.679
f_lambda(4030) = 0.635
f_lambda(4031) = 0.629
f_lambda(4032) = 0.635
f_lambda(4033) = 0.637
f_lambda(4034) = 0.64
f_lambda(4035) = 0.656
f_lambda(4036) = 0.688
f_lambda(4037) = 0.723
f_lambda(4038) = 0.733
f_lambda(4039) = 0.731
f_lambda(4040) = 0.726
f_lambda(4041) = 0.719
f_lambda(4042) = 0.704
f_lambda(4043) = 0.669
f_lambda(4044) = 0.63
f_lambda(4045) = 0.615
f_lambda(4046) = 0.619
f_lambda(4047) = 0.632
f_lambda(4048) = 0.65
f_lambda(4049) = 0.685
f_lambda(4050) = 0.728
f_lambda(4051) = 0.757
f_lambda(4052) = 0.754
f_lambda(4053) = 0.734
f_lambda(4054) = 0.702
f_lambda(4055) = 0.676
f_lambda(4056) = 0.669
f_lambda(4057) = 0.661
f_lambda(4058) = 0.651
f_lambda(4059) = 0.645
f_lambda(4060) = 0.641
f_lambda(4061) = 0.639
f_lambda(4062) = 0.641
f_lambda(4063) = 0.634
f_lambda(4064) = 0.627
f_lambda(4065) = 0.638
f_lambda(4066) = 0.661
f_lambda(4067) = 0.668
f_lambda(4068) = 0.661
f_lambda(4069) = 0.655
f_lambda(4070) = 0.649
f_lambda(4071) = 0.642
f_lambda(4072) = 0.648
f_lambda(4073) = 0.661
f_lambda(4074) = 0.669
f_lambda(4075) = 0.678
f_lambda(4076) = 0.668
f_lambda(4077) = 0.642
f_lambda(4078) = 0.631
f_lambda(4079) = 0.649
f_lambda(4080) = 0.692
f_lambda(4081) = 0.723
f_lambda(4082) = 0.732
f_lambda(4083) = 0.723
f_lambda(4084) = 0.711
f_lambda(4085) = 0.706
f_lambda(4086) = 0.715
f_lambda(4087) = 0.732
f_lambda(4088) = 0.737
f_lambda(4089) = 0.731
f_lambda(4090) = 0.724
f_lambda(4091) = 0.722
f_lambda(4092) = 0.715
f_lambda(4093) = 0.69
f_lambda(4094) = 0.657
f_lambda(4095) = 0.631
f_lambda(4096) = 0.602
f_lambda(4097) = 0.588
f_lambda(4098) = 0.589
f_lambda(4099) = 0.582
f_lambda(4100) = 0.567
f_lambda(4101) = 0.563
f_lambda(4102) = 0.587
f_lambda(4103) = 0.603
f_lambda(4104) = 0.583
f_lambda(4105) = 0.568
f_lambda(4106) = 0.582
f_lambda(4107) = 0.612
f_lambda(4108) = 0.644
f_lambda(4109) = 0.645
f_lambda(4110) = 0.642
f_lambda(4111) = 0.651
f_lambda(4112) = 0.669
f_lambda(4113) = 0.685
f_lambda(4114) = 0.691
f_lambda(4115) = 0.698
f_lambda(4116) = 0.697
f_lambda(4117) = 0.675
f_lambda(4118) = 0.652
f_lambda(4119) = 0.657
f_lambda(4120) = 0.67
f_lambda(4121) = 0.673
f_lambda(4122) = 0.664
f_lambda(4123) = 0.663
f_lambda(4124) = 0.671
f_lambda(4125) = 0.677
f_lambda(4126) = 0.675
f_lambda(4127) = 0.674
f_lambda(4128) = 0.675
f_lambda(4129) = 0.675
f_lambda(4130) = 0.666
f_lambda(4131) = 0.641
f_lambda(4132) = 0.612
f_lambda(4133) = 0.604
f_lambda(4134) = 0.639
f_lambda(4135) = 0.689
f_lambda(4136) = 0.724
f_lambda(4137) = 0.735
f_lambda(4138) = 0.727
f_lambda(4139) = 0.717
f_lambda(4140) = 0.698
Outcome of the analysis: 0.001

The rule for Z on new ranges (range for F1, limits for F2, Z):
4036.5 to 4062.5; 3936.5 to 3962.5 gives 0.032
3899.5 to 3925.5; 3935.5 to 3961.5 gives 0.002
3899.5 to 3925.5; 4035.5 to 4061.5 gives 0.021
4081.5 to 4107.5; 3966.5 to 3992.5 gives 0.020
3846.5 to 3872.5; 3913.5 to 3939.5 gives 0.002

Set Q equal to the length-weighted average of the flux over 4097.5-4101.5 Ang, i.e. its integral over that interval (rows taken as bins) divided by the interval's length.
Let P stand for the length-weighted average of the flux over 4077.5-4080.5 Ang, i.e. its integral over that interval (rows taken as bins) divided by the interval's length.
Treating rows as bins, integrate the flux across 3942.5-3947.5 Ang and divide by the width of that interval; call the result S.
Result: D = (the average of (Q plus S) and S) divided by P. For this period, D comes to 1.17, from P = 0.66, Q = 0.58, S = 0.48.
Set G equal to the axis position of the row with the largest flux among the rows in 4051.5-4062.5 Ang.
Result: 4052 Ang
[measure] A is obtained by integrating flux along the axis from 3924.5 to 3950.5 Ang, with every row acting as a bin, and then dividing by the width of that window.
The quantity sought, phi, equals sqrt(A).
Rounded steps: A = 0.42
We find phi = 0.65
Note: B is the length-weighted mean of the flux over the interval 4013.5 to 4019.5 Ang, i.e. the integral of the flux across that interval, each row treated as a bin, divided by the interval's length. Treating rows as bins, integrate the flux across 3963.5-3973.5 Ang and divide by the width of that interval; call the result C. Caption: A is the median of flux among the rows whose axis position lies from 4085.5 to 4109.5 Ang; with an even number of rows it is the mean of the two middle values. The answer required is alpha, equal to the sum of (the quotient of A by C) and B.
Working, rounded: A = 0.62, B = 0.71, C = 0.32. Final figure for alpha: 2.64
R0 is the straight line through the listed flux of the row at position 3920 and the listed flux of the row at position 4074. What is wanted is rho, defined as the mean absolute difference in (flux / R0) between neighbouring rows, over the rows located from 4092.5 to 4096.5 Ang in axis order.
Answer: 0.044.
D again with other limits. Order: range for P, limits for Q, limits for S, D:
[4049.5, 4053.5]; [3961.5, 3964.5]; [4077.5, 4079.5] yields 1.15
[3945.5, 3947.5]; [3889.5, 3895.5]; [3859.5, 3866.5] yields 1.42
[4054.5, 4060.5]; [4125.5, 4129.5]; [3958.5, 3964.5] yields 1.22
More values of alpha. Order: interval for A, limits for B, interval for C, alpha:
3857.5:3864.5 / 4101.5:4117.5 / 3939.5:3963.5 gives 1.55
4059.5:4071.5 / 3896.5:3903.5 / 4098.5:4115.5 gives 1.56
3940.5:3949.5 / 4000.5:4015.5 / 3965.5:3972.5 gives 2.30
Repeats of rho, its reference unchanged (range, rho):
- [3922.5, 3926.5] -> 0.033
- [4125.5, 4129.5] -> 0.001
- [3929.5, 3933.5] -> 0.047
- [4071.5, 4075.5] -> 0.013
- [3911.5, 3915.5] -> 0.039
